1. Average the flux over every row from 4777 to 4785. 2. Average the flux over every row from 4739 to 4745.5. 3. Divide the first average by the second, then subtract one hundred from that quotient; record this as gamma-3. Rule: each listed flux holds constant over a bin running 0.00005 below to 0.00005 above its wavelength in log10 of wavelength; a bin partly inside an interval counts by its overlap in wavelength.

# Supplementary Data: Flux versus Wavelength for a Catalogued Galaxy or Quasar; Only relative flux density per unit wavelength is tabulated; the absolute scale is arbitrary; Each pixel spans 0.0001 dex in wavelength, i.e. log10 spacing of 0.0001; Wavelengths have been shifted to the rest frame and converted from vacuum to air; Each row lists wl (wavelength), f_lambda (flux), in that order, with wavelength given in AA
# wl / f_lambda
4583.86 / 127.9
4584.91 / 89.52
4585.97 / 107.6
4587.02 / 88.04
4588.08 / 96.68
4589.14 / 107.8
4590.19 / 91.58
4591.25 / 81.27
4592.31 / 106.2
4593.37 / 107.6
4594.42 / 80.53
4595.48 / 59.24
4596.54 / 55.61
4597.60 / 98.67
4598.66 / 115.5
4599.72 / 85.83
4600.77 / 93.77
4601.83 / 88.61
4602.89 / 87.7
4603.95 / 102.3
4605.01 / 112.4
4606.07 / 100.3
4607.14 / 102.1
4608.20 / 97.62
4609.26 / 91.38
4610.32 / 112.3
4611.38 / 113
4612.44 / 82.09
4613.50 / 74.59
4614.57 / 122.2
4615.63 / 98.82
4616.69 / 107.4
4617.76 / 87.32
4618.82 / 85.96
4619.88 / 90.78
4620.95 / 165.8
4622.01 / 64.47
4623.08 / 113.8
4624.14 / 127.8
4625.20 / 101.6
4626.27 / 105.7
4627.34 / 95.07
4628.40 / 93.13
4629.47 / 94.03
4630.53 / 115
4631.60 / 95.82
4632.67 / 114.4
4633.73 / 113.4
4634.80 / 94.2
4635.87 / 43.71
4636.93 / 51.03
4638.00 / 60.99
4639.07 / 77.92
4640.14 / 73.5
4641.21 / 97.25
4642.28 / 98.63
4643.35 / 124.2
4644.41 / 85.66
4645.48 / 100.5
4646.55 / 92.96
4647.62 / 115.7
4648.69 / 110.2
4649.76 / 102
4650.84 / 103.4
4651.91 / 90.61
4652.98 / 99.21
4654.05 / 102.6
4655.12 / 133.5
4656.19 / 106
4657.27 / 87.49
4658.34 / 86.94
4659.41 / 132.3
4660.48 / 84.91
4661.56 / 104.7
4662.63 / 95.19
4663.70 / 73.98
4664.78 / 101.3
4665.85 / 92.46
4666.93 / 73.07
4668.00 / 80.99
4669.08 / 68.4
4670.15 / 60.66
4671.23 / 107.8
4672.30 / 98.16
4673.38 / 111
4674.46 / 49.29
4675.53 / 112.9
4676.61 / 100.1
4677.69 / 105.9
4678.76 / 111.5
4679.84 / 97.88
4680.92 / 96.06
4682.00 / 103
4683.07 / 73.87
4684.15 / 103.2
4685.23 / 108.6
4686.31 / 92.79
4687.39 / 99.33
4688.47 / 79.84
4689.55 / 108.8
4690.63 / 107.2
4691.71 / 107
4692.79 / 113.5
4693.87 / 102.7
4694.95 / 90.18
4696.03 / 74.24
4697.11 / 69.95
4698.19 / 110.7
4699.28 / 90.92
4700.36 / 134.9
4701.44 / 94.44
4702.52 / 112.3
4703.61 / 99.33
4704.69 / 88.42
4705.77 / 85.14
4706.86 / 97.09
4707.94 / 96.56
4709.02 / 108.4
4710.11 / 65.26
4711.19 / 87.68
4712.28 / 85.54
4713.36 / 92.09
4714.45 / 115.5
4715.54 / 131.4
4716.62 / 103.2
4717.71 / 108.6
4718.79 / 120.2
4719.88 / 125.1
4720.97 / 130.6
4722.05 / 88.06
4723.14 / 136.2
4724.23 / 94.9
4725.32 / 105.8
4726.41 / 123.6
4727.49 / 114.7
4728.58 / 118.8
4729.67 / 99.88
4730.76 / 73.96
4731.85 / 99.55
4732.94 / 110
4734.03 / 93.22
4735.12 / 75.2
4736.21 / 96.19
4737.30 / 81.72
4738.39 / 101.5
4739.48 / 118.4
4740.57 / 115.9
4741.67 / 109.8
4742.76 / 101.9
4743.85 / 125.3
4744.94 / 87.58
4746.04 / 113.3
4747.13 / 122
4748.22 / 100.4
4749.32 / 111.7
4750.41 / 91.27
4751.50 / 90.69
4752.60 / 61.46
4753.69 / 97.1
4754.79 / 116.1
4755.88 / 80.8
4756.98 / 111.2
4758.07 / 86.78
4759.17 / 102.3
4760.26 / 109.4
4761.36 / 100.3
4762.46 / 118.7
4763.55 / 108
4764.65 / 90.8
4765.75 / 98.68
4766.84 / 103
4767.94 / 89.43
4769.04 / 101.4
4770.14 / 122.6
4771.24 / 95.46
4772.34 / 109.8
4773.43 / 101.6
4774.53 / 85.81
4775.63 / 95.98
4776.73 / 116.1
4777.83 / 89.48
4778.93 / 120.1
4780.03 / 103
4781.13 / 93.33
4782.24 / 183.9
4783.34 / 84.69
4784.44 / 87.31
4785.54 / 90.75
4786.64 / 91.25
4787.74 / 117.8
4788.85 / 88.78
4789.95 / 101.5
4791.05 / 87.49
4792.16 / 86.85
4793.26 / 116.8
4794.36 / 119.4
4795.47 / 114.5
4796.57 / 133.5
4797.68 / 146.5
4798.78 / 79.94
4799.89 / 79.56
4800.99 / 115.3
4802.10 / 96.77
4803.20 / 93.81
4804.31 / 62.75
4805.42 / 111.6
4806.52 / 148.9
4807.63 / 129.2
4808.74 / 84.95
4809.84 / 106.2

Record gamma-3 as -99.0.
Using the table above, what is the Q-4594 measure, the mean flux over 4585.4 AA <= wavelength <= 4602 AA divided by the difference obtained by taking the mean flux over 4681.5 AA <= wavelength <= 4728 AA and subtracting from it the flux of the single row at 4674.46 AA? 1.7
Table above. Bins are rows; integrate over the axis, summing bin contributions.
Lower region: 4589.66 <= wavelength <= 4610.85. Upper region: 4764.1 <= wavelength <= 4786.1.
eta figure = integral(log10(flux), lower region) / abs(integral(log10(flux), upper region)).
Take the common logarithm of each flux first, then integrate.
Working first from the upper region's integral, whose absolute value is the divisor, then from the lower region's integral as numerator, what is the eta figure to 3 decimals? 0.943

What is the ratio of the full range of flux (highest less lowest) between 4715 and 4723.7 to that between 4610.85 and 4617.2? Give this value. 1.0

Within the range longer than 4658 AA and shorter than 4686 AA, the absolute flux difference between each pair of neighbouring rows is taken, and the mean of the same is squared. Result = 454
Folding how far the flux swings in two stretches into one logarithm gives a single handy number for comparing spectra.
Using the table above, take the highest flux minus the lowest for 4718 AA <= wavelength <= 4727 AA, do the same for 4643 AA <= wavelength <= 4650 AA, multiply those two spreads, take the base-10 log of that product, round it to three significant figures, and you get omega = 3.27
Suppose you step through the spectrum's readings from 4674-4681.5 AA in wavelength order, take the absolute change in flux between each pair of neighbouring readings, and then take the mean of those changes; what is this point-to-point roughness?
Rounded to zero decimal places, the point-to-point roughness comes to 17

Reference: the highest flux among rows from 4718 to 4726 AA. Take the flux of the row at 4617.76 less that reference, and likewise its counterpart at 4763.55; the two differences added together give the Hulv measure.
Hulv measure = -77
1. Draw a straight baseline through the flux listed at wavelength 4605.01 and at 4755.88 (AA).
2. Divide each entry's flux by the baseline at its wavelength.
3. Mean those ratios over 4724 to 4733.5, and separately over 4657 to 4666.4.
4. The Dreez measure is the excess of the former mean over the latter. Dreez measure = 0.26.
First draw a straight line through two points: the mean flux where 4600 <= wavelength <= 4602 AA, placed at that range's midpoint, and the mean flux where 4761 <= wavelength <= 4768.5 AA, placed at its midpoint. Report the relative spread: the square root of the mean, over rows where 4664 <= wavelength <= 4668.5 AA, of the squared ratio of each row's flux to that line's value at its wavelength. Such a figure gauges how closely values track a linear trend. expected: 0.92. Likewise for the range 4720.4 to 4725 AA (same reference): 1.16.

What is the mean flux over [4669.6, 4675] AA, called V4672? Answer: 85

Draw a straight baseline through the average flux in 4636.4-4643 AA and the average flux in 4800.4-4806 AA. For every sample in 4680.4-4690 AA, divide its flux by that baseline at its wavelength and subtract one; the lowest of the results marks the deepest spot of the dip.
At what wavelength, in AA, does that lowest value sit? 4683.07 AA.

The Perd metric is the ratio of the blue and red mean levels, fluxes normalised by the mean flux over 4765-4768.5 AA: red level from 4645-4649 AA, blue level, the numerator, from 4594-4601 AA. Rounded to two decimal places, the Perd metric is 0.80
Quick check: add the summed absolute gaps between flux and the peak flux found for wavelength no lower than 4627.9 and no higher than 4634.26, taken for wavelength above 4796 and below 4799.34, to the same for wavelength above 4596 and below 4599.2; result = 161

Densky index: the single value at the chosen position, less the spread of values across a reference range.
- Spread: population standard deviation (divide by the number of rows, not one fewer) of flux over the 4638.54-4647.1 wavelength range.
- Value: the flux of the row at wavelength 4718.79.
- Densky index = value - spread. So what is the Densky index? 105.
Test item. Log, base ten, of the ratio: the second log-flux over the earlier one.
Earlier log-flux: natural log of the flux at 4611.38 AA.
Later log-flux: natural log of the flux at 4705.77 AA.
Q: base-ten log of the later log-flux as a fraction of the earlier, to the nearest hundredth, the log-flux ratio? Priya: -0.03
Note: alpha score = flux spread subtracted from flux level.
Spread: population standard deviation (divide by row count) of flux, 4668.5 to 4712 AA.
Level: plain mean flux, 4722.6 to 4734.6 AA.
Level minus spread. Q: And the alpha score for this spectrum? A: 89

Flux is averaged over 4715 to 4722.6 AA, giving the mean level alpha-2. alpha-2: 115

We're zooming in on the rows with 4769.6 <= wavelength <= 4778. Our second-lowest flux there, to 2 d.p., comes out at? 89.48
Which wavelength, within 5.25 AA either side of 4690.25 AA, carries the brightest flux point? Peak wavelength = 4692.79 AA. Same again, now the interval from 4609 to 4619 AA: 4614.57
